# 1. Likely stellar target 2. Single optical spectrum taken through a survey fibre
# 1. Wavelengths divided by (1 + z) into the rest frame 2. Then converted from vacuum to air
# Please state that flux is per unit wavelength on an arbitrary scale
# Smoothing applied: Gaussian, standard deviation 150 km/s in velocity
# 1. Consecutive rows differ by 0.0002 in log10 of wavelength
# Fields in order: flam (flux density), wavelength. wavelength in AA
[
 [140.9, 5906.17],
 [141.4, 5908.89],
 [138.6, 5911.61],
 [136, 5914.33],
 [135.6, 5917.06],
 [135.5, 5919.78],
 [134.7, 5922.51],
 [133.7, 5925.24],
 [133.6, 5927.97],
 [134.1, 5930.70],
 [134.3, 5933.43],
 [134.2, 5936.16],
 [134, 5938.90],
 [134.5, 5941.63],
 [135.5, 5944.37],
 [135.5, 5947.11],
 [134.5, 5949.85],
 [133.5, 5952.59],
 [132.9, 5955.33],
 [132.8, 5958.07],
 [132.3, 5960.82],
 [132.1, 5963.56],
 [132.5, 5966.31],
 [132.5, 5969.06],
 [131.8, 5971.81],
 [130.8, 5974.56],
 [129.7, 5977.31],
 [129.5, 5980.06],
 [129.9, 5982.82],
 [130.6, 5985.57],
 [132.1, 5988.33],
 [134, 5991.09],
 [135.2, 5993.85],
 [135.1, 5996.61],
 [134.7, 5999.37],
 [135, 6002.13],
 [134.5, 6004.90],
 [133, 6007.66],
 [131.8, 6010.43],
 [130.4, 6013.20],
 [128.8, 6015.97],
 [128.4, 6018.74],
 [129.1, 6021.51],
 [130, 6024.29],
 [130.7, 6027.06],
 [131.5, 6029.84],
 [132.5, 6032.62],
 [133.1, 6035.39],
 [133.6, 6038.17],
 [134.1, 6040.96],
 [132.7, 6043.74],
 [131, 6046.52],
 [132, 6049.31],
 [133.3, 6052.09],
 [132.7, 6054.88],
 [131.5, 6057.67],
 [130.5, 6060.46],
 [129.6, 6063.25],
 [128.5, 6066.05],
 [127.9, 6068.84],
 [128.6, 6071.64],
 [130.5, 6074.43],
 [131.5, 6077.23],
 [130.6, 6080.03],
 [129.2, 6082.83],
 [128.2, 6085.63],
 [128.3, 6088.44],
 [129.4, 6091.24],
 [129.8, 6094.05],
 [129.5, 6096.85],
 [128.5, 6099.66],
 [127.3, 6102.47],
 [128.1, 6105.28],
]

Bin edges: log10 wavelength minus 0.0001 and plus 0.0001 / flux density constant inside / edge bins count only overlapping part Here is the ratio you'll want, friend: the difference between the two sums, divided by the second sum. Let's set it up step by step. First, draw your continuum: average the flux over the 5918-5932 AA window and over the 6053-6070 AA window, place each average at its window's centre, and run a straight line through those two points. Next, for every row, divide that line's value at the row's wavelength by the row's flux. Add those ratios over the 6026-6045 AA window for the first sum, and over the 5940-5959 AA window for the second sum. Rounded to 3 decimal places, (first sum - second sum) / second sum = -0.008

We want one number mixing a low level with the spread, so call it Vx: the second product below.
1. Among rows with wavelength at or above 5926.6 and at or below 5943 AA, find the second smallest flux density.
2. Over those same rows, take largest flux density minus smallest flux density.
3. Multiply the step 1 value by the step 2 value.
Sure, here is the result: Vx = 121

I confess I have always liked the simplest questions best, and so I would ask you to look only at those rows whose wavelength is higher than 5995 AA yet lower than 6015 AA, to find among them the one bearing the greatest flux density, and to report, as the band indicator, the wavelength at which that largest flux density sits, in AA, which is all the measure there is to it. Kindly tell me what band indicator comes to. 5996.61 AA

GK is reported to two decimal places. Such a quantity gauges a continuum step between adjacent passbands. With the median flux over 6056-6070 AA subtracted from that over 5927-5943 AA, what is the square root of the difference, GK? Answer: 2.13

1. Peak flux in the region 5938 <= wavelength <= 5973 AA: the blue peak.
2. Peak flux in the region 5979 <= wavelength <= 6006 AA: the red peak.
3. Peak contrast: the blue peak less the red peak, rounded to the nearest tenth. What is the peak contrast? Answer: 0.3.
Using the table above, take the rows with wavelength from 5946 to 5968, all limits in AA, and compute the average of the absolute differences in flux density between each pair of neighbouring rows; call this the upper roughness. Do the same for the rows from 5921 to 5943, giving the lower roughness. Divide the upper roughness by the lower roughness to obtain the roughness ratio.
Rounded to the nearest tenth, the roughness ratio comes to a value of 1.5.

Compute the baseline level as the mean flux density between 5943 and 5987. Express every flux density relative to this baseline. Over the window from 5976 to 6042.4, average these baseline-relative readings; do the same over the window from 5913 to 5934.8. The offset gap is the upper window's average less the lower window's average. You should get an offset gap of -2.7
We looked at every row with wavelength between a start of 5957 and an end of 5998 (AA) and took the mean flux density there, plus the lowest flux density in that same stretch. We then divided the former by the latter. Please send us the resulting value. 1.02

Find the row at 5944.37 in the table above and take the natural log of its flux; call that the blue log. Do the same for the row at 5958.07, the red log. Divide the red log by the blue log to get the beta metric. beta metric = 1.00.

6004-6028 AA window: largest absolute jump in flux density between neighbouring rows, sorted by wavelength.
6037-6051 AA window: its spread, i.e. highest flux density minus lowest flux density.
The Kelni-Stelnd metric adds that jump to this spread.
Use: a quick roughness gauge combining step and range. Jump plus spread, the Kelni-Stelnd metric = 4.7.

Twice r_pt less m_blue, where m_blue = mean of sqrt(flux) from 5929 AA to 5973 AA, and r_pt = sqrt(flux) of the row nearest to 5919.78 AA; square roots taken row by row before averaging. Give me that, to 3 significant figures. 11.7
